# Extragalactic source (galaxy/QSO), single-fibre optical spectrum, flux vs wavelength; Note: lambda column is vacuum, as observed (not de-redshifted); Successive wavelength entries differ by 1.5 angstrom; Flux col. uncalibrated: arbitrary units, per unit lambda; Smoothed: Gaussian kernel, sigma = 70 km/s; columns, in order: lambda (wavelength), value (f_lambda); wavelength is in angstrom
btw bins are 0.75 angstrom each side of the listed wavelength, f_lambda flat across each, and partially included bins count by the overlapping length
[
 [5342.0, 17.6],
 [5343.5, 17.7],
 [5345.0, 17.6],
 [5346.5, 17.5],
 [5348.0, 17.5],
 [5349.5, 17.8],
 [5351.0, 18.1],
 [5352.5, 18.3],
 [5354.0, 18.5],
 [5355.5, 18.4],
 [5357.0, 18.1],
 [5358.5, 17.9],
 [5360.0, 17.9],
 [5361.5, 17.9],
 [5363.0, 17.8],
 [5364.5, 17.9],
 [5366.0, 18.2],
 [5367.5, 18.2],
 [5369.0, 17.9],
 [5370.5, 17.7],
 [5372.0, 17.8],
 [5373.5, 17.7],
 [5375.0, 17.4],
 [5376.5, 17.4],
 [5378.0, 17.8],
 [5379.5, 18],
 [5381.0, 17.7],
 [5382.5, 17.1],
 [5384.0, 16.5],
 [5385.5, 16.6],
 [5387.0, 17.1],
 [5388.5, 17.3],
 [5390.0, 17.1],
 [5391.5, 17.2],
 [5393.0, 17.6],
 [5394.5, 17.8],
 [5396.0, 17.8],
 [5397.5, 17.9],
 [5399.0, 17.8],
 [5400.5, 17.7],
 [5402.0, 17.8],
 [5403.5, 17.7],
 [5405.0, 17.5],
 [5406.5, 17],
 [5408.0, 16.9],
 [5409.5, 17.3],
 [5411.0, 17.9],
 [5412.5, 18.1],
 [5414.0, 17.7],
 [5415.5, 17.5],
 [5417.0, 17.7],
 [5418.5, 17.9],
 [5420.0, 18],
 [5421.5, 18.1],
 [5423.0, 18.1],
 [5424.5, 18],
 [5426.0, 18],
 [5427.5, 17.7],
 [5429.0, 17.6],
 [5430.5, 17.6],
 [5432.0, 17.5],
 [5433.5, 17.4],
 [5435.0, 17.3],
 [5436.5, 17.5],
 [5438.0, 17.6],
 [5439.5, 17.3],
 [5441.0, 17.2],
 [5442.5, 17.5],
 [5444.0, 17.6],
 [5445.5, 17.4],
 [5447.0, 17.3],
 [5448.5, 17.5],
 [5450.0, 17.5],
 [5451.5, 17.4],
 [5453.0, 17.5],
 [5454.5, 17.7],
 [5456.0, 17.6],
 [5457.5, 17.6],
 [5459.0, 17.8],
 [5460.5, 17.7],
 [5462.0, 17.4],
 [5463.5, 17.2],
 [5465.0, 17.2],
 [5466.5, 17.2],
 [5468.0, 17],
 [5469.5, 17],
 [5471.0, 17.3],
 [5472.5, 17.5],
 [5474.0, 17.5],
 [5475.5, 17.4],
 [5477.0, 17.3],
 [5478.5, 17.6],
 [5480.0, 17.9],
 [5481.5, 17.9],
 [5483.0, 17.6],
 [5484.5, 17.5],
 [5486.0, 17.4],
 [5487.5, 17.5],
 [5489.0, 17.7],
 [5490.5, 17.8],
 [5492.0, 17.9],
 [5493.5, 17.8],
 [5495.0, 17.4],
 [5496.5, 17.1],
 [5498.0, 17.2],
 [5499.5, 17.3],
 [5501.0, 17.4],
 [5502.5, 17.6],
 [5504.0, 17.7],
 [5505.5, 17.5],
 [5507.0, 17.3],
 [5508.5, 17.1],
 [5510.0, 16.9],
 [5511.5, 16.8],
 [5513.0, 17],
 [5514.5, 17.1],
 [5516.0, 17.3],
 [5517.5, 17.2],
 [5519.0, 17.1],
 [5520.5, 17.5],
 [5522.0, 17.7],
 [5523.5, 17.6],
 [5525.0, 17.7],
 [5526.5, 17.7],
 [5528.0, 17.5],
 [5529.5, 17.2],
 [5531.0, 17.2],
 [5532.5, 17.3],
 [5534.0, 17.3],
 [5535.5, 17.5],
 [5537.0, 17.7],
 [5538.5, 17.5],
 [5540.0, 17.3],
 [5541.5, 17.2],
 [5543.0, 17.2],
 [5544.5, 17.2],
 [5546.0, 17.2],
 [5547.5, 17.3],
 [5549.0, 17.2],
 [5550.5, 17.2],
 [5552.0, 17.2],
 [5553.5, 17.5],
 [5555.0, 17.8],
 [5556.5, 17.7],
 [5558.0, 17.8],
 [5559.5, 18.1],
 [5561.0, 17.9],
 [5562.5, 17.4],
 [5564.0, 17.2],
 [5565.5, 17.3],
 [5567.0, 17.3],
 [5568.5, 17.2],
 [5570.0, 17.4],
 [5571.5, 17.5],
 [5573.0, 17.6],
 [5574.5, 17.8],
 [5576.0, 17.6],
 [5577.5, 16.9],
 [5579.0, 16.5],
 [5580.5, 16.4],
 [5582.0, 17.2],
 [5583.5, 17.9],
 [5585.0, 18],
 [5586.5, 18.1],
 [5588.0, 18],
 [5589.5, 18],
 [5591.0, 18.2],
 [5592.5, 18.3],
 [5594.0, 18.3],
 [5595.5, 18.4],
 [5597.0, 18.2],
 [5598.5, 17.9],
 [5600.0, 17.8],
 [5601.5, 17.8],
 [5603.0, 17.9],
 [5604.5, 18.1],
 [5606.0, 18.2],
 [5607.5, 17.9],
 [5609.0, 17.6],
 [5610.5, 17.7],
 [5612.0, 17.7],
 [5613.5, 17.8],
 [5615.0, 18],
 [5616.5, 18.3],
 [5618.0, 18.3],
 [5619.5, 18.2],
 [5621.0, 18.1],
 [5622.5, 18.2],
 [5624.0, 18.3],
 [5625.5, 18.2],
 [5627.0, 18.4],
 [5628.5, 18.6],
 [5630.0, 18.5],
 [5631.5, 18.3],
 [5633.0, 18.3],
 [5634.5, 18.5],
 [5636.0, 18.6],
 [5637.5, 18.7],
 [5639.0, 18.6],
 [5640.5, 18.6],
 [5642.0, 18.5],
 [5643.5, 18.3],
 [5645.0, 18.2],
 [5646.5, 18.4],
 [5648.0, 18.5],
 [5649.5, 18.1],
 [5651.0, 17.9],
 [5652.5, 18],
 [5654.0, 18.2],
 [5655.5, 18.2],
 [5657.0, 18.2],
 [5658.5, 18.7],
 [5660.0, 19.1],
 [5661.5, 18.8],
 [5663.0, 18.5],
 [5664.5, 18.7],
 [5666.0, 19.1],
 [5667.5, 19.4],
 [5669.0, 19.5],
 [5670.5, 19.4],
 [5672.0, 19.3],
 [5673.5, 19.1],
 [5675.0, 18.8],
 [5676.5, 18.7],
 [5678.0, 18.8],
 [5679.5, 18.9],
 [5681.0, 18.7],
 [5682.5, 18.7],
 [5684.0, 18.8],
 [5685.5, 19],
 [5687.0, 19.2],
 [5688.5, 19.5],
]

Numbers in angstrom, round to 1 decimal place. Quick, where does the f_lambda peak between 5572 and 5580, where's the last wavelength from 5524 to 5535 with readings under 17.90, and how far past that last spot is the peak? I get 40.5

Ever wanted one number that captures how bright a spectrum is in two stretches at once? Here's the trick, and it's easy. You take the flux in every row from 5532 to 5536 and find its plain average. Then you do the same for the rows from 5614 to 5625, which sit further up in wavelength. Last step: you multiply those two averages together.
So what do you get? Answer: 316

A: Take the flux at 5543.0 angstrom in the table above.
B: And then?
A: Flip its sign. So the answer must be -17.2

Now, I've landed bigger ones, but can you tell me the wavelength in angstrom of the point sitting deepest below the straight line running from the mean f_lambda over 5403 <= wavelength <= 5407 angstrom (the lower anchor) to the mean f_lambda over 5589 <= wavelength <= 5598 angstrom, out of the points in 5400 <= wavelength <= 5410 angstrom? 5408.0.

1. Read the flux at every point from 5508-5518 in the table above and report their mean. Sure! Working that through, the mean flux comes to 17.1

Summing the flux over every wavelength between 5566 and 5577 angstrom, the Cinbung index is 122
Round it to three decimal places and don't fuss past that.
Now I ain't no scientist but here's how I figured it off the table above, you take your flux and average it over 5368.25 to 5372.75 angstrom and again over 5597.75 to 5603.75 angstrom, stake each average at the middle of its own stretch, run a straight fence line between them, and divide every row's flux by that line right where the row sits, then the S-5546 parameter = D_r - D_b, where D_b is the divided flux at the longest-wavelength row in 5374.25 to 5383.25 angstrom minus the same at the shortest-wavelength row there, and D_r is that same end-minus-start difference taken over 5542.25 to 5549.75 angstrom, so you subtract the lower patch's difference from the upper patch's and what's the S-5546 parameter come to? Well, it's 0.017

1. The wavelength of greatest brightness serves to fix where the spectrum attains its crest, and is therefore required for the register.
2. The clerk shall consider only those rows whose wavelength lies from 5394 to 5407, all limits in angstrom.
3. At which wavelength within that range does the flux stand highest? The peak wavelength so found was 5397.5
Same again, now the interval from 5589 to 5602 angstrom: 5595.5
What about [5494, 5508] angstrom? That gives 5504.0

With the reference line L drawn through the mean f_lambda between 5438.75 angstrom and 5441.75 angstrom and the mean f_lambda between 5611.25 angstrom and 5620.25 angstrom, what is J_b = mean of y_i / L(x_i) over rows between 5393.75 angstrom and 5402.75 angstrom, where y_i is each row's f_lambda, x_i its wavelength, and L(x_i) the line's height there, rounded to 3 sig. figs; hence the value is 1.04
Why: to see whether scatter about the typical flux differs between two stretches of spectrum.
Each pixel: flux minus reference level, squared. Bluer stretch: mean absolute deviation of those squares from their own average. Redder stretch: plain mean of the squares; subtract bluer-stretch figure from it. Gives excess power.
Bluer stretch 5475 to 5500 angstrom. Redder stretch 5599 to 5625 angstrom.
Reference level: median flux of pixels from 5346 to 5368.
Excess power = -0.1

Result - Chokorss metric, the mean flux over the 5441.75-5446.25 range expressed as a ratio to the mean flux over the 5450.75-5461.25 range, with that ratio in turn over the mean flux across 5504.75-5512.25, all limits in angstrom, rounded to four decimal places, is 0.0580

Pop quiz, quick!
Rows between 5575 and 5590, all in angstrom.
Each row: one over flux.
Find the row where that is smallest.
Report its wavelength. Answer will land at 5586.5 angstrom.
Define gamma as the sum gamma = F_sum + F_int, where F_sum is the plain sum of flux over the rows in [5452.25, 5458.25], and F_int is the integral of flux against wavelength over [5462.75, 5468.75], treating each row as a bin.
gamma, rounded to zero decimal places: 173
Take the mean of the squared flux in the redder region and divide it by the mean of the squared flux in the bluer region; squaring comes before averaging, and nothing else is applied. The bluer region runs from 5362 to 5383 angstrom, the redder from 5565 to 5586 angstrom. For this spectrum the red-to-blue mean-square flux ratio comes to 0.95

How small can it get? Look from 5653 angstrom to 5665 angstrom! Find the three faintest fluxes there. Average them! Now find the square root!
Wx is 4.27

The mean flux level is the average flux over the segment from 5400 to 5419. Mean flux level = 17.6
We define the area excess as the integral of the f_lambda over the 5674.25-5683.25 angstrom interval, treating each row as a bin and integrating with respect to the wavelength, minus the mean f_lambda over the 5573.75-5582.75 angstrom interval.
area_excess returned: 152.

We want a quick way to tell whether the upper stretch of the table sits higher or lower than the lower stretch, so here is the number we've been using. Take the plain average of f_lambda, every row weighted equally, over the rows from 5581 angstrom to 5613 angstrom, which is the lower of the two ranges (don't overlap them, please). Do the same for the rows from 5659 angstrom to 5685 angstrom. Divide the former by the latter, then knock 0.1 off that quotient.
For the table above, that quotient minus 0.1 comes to 0.847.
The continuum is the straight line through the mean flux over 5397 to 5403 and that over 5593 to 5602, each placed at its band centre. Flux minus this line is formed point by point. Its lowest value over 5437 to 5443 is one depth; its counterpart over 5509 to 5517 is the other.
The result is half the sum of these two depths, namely -0.90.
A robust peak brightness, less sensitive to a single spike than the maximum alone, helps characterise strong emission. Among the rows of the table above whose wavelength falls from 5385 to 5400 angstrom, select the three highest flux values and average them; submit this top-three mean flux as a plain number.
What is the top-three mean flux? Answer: 17.8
